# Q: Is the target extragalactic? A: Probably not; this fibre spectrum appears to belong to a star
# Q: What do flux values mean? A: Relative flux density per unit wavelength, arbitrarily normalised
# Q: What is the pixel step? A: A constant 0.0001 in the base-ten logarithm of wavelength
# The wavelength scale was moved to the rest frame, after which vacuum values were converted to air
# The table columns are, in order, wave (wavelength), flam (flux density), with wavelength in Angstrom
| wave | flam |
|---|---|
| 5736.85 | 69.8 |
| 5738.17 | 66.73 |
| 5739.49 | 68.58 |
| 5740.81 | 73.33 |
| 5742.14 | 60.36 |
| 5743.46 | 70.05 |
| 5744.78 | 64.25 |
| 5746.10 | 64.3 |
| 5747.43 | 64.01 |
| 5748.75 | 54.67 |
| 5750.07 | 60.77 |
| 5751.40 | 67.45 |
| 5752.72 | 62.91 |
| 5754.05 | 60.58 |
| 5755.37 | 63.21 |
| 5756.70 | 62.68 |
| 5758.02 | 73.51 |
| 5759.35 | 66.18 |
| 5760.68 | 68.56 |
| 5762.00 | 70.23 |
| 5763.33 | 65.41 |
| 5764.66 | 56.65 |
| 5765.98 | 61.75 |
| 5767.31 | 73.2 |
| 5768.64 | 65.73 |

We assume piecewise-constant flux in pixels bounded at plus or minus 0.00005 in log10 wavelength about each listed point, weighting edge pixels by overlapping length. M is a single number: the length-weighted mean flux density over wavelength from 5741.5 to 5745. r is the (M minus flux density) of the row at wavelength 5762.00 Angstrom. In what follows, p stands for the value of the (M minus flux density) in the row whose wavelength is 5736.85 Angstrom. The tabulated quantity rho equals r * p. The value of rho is 24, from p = -4.7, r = -5.1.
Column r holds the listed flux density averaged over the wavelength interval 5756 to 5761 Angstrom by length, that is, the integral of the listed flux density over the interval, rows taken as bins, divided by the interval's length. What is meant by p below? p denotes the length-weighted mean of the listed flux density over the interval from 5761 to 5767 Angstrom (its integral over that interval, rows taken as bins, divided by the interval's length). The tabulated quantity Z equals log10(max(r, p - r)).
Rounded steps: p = 64.4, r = 67.6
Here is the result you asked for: 1.83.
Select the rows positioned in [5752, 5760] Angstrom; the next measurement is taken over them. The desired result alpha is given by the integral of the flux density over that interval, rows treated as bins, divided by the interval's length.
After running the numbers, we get 64.9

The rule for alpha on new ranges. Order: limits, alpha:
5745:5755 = 62.2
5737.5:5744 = 67.8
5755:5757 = 62.8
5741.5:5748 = 64.6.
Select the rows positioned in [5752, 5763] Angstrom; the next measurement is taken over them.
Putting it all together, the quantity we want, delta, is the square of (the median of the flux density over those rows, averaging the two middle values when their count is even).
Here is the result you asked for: 4185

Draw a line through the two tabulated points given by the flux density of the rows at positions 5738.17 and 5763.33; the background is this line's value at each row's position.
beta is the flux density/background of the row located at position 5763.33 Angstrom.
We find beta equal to 1.00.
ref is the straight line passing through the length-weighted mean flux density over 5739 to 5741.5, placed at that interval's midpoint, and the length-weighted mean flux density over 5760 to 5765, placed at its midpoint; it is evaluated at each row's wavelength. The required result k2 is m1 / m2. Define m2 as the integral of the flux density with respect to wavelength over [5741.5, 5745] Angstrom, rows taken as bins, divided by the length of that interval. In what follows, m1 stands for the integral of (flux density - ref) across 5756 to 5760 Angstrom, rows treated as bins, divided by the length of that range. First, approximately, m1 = 0.7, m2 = 65.1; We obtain 0.01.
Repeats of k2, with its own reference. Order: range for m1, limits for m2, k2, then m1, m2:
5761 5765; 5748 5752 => -0.01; -0.5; 61.0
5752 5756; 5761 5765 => -0.08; -5.4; 65.1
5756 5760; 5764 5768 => 0.01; 0.7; 63.9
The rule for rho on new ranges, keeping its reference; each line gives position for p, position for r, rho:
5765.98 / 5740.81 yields -28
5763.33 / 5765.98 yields -1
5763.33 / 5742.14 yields -2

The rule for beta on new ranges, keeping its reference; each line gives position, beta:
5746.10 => 0.97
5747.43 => 0.97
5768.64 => 1.01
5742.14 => 0.91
